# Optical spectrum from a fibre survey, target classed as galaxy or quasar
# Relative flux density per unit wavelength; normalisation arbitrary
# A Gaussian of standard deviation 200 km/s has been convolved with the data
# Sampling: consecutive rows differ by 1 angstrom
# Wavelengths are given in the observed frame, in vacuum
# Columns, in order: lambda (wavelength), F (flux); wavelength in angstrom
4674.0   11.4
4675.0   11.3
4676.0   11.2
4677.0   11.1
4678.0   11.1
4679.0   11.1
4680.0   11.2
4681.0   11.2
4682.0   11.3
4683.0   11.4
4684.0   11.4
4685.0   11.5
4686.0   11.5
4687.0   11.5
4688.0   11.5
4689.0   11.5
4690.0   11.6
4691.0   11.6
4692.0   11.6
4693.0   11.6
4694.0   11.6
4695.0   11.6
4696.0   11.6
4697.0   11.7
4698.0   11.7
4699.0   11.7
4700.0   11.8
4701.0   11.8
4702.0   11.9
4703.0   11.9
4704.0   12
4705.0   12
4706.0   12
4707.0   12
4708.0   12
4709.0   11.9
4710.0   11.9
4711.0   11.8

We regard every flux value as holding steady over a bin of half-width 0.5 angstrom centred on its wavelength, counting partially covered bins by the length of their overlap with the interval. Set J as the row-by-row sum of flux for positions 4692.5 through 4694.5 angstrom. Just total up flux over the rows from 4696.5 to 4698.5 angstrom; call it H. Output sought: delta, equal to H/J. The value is 1.009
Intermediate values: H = 23.4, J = 23.20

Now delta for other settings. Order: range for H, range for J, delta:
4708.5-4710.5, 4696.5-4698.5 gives 1.017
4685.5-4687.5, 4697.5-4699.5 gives 0.983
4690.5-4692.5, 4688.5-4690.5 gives 1.004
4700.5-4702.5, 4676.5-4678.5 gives 1.068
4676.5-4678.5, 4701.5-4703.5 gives 0.933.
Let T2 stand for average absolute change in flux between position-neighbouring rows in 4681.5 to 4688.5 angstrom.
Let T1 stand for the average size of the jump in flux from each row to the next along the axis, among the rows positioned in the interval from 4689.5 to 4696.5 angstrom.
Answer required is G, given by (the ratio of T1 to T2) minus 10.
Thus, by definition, -10.0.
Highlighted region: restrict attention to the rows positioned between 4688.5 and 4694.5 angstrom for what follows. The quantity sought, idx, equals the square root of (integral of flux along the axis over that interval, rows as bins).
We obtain 8.3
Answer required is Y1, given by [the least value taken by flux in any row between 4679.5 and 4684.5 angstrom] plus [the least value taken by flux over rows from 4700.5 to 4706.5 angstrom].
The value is 23.0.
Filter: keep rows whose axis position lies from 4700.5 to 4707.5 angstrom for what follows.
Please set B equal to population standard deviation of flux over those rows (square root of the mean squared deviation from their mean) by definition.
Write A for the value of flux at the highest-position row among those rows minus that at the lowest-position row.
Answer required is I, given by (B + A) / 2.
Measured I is 0.14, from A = 0.20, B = 0.073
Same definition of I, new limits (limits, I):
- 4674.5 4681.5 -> -0.02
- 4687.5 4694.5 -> 0.07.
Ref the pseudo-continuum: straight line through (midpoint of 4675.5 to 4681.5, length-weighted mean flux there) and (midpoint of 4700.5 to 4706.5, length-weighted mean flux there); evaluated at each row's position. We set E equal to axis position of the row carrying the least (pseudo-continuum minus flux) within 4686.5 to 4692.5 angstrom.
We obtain 4690.0 angstrom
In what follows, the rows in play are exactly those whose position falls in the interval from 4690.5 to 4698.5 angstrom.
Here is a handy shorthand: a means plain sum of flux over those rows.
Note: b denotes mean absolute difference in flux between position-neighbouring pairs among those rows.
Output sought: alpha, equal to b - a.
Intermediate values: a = 93.0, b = 0.01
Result -93.0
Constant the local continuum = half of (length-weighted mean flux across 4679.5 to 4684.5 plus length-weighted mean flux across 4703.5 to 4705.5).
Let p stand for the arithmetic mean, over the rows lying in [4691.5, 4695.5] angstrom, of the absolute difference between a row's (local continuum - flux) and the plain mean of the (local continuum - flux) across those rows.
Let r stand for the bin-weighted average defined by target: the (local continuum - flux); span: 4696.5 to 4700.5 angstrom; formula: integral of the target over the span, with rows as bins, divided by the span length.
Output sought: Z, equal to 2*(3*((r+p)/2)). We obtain -0.2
